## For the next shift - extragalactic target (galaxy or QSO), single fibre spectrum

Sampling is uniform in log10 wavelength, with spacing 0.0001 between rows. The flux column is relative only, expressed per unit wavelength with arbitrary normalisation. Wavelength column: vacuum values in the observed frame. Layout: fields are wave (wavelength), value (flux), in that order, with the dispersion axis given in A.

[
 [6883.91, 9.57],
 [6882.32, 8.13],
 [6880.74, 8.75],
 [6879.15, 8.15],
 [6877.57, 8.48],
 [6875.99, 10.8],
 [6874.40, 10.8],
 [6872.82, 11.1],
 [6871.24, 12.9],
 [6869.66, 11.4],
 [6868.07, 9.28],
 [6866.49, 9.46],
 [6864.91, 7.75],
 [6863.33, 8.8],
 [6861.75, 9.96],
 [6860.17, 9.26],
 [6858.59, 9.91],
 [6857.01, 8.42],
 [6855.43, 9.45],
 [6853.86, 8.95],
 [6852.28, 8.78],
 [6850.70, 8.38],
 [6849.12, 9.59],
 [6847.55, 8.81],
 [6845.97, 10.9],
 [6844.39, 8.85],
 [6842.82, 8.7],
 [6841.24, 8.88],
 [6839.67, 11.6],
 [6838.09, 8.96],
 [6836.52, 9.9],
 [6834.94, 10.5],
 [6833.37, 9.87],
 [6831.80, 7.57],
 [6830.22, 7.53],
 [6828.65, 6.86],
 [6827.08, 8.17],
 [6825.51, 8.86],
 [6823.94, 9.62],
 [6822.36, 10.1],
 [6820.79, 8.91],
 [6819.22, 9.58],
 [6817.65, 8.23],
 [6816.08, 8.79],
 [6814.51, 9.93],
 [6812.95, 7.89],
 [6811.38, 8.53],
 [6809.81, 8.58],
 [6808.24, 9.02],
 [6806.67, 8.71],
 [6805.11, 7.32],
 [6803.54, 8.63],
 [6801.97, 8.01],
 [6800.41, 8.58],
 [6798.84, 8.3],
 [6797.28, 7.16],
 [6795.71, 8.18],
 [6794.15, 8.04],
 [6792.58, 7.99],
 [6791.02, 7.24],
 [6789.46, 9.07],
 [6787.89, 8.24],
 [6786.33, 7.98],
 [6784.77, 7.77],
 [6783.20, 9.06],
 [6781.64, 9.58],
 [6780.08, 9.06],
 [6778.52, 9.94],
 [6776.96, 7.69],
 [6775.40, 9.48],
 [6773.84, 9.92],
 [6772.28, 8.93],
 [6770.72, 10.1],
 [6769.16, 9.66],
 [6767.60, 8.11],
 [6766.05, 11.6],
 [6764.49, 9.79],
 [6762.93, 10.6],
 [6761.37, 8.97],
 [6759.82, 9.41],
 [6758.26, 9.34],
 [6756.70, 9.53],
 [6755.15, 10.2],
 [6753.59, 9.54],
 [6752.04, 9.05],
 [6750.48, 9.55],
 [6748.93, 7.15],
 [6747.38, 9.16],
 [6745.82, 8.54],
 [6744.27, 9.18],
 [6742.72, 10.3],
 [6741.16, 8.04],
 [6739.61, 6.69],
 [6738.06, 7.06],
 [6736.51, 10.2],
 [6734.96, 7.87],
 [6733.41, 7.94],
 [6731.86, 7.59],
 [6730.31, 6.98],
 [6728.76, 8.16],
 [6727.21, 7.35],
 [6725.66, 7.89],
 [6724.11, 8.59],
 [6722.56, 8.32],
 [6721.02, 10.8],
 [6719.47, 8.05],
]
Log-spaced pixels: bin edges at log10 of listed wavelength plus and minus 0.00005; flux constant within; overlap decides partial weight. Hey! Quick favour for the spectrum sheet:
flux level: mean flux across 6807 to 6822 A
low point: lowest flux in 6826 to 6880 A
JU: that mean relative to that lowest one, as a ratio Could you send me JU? 1.29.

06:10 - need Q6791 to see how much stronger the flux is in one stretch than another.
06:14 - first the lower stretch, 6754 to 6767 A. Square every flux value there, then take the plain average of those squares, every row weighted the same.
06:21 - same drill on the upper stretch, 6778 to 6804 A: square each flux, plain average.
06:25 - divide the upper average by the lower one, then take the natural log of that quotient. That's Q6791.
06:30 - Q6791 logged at -0.33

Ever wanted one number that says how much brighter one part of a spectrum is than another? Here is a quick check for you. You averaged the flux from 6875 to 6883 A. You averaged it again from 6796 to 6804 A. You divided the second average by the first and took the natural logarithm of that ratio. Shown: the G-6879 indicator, -0.09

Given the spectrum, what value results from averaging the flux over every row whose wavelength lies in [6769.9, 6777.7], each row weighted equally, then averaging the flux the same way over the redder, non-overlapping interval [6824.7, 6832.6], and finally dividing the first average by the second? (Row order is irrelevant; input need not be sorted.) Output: 1.18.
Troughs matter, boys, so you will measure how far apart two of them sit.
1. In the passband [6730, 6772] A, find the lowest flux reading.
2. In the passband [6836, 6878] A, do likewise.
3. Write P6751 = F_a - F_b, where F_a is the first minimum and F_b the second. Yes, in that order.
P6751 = -1.1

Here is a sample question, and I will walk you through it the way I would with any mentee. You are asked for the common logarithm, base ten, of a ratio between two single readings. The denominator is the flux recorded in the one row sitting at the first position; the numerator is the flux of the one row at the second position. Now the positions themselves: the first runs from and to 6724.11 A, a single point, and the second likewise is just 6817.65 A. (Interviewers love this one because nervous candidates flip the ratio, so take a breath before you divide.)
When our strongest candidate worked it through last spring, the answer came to -0.019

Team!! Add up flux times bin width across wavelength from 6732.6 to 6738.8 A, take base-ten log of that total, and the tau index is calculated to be 1.71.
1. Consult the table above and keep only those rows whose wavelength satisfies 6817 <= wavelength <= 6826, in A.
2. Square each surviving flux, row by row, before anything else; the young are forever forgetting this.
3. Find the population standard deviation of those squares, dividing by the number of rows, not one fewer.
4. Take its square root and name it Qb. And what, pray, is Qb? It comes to 3.4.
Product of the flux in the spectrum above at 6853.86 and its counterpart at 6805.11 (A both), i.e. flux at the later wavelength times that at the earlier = 65.5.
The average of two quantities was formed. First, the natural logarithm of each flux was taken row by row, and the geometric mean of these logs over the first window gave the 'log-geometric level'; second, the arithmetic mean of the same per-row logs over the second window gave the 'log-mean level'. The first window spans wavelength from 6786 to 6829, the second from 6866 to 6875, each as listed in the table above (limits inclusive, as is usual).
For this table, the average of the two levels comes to 2.25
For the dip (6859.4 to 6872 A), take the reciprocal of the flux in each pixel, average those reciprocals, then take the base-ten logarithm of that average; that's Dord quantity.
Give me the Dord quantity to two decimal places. -0.98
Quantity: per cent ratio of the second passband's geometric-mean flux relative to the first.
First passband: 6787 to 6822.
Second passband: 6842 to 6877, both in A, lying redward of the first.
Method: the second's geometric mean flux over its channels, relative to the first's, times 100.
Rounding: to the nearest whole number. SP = 114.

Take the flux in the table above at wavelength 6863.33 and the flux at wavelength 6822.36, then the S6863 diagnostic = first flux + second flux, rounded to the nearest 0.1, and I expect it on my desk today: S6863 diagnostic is 18.9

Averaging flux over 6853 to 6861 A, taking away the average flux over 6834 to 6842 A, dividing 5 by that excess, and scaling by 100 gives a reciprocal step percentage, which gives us -649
